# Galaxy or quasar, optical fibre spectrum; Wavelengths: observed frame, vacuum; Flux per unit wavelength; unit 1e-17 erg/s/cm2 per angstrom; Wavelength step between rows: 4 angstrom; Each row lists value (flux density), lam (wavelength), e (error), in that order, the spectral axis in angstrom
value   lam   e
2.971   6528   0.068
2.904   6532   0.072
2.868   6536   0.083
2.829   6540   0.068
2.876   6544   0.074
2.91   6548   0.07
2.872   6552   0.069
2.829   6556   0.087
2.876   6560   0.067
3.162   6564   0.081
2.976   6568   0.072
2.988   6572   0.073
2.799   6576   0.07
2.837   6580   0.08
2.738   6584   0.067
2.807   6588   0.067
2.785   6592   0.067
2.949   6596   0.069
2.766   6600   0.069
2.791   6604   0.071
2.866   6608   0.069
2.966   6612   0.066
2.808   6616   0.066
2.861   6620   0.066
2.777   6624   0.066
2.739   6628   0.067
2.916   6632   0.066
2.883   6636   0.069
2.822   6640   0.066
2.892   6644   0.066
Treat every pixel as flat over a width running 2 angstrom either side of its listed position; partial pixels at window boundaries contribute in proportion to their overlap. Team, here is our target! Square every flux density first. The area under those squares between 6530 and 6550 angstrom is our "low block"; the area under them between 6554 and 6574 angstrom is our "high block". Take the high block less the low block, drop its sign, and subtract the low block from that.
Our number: -155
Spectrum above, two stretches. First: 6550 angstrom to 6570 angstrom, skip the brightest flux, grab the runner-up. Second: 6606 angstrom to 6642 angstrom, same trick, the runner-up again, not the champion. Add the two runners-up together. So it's 5.89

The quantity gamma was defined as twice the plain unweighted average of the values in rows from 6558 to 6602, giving 5.761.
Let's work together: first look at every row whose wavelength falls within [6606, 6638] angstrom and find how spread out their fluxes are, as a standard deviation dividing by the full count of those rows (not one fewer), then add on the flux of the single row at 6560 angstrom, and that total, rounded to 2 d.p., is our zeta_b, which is 2.95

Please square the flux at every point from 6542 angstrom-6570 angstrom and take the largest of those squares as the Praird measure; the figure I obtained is 10.0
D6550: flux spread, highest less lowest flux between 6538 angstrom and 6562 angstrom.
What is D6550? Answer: 0.081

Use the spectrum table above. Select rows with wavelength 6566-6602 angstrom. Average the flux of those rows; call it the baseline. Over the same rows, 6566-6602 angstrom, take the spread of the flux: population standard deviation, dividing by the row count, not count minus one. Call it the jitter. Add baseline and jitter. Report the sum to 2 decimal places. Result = 2.94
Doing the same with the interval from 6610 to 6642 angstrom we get 2.92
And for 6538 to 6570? 3.02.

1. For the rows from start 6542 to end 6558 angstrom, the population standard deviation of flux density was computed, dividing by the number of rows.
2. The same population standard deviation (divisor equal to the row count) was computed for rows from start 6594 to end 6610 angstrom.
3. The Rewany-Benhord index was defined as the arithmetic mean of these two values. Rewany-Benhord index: 0.050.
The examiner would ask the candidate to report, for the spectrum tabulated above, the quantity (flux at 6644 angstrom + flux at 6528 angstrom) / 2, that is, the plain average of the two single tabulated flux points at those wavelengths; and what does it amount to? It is 2.93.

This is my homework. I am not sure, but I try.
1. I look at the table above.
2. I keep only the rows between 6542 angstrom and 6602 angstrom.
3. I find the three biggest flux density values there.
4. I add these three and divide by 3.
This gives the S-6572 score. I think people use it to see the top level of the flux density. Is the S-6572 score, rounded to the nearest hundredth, 3.04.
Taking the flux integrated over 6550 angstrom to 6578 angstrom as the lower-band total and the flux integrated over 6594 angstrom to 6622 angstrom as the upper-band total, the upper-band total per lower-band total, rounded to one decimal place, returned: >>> 1.0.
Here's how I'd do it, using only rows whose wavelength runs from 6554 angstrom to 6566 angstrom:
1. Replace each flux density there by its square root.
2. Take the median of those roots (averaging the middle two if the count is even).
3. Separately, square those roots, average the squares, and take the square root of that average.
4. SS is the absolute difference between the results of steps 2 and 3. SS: 0.023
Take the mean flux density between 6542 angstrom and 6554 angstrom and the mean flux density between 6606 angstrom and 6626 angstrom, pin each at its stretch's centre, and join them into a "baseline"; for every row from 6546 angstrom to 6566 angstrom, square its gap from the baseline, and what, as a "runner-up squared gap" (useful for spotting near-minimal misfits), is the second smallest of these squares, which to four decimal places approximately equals 0.0001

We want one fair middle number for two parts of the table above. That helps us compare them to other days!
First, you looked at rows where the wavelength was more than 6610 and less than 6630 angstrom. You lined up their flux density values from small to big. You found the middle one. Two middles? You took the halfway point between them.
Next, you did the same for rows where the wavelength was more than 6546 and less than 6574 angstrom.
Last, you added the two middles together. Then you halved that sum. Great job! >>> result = 2.86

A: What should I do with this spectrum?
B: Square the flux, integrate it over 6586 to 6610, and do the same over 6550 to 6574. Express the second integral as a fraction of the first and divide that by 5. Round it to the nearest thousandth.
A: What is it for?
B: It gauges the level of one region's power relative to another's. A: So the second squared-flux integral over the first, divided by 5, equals 0.218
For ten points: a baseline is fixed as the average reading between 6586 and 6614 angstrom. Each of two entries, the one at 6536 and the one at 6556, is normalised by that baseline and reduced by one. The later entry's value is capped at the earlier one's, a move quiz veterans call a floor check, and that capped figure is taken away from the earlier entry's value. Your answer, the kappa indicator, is 0.014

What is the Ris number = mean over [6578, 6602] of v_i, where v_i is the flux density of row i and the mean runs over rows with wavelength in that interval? 2.81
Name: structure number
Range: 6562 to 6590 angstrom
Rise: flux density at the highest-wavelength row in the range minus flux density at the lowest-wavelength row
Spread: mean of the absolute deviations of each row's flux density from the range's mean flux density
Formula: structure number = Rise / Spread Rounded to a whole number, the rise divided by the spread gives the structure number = -3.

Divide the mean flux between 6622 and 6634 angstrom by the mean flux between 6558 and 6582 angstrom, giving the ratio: 0.96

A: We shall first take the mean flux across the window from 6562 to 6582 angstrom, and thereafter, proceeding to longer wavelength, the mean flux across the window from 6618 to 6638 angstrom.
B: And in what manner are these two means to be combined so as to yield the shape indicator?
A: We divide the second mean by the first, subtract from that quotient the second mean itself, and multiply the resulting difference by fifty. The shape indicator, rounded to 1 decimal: -93.7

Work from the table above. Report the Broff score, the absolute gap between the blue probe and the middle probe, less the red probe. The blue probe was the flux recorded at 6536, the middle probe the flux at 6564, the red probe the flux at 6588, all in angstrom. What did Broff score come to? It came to -2.51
